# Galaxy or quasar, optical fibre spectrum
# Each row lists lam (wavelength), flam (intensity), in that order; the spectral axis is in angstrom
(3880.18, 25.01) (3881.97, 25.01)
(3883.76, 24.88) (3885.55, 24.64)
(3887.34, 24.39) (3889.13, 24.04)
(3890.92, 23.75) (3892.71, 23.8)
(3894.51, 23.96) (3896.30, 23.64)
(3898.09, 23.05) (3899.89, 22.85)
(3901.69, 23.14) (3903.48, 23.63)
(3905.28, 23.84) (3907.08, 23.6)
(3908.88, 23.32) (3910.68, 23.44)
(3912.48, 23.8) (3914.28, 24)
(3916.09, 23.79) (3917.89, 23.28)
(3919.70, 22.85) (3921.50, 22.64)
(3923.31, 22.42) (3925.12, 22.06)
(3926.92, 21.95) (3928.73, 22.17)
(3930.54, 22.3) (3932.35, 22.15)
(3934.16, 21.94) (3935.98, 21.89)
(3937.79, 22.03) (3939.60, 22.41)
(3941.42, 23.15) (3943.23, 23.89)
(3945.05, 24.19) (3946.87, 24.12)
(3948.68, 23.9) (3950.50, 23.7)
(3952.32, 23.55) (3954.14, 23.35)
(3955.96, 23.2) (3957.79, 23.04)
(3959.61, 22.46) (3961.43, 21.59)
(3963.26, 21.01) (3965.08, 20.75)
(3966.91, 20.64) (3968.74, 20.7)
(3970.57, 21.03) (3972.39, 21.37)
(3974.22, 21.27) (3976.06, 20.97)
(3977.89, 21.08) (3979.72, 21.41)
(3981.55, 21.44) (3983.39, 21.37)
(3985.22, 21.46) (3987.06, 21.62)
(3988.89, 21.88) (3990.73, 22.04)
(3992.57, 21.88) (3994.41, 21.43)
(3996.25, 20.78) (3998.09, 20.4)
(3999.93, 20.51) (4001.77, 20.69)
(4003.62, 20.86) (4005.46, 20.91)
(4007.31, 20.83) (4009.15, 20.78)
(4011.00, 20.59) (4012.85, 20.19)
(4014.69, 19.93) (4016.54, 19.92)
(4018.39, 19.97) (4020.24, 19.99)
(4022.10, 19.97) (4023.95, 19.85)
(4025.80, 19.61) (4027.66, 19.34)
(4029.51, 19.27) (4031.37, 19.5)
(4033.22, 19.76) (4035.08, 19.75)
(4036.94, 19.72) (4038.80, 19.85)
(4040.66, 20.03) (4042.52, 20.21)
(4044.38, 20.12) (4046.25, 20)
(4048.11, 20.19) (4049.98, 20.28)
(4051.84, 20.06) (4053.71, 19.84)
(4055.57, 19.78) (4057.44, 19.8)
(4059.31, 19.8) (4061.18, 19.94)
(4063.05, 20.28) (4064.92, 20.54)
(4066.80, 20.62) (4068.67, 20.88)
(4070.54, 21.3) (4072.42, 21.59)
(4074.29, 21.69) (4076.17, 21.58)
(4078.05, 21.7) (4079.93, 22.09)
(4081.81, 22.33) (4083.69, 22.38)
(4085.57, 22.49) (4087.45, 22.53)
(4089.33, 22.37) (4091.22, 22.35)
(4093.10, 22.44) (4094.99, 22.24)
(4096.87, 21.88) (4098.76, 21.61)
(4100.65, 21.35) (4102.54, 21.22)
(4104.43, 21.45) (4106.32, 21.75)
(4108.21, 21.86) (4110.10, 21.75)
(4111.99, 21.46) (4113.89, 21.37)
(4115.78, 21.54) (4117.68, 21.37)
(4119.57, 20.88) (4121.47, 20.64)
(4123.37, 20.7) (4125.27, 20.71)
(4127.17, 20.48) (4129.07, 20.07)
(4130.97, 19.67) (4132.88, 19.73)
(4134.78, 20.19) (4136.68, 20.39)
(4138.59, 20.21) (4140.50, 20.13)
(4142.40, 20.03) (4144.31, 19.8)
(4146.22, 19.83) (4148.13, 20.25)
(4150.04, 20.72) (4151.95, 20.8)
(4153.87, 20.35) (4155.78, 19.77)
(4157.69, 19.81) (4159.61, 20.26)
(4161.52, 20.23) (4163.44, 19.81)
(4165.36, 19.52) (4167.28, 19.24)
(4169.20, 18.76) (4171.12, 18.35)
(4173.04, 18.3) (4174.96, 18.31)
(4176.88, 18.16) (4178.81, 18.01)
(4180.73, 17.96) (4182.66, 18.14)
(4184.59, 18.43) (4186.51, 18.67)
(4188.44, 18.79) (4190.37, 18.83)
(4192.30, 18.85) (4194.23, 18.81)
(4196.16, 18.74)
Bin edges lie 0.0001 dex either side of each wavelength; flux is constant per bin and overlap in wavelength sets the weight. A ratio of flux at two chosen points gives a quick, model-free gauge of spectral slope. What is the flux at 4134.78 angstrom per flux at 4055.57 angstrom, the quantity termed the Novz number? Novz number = 1.02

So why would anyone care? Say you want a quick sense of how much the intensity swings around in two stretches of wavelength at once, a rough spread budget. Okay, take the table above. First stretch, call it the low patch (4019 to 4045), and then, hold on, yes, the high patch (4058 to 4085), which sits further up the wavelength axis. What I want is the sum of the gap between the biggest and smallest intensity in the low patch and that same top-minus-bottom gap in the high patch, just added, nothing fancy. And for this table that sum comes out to 3.5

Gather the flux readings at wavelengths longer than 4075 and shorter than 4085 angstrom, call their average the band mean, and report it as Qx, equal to 22.0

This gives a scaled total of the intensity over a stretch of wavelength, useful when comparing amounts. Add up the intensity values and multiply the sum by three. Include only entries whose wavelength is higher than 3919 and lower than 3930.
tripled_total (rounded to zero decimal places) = 402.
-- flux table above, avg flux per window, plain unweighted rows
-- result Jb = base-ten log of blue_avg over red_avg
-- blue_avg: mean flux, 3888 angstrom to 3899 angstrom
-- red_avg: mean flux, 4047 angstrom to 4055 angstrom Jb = 0.072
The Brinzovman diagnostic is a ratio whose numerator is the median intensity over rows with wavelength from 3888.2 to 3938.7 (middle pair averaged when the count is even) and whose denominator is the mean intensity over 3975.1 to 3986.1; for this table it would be 1.09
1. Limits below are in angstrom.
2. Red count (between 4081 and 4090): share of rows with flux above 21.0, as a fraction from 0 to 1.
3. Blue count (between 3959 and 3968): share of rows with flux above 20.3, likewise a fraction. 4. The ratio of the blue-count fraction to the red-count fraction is 1.0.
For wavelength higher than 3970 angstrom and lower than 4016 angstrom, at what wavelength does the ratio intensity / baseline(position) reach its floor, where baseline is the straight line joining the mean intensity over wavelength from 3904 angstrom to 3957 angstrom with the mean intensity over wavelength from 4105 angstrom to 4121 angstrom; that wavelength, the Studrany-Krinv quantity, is 4014.69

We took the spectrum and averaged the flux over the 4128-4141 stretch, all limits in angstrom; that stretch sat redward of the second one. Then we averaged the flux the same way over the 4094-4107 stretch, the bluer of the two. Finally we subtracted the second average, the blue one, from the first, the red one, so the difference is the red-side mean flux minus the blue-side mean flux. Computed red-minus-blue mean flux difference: -1.6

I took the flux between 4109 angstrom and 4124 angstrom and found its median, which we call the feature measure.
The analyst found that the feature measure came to 21.4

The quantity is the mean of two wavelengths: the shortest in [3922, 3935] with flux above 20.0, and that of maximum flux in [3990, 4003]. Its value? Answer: 3957.0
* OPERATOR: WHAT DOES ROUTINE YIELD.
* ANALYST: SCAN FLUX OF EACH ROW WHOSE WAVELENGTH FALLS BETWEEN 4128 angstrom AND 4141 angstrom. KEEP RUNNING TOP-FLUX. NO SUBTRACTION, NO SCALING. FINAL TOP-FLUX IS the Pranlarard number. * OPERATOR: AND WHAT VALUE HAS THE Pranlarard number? 20.39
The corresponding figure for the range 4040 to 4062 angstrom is 20.28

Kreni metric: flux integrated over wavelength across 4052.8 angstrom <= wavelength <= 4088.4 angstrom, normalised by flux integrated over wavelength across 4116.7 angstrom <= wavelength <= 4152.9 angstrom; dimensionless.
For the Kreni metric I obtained 1.02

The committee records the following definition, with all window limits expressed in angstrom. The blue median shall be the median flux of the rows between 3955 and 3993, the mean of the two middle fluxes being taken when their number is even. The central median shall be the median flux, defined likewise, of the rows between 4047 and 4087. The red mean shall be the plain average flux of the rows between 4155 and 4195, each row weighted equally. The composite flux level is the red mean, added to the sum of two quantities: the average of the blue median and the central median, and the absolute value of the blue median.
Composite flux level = 61.3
